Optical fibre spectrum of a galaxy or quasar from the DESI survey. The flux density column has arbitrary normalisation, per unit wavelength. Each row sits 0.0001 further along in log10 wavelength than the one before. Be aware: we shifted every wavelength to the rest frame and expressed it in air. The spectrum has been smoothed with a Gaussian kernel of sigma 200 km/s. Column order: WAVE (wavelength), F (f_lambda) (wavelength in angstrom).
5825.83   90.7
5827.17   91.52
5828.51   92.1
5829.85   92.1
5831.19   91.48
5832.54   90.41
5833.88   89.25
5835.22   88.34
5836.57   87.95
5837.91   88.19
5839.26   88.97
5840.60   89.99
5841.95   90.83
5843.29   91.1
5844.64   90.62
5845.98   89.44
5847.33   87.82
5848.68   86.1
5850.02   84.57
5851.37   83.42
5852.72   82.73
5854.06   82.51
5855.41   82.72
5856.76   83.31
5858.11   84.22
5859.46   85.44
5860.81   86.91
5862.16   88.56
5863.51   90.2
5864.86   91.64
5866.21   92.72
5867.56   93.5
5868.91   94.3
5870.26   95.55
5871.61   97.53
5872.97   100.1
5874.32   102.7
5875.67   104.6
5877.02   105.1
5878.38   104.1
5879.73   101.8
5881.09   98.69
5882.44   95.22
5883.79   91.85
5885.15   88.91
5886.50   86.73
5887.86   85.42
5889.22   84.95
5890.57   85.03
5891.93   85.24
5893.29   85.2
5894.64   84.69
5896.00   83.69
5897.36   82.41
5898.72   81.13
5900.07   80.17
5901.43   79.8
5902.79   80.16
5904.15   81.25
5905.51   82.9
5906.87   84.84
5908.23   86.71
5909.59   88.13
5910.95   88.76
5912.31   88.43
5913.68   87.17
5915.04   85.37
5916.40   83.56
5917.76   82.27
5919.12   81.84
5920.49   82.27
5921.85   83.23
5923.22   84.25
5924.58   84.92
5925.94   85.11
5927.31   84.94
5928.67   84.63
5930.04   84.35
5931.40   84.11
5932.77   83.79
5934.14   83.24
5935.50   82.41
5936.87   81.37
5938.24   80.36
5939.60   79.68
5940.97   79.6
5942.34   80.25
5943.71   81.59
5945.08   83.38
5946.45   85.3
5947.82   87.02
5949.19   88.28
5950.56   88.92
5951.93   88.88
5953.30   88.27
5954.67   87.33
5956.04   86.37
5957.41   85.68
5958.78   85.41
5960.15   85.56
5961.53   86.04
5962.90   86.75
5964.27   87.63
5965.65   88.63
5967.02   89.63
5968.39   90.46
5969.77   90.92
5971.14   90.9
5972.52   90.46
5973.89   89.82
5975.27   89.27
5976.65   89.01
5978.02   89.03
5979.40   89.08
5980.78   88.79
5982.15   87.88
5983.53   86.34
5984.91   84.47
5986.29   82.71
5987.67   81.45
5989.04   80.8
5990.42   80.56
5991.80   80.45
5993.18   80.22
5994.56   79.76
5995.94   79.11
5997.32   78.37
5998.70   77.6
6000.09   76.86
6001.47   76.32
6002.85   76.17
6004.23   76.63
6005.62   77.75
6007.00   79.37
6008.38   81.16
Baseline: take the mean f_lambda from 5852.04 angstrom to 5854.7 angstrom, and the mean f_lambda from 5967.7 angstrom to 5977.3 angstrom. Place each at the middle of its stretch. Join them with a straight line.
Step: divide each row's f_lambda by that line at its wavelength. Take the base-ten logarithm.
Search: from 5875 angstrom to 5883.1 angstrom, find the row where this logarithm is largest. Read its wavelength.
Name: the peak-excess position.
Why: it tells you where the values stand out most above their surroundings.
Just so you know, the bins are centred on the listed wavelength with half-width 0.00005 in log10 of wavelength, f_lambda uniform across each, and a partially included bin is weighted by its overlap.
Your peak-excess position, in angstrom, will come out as 5877.02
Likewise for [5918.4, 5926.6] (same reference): 5925.94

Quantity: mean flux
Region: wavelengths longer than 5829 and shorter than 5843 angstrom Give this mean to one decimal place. 89.8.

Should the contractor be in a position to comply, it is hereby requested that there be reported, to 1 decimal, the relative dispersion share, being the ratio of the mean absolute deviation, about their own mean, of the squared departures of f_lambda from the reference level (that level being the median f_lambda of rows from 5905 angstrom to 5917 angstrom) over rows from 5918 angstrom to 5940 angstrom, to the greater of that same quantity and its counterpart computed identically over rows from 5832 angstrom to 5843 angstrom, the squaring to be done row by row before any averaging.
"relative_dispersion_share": 1.0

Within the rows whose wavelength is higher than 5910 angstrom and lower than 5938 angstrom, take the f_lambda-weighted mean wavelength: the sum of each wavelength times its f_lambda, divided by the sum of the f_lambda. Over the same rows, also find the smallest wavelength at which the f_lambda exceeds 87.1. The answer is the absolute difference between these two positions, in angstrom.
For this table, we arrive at 12.8 angstrom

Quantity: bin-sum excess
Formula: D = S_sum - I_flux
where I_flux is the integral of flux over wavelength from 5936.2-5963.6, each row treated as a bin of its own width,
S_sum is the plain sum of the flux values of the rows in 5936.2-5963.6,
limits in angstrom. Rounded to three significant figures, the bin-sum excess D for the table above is -628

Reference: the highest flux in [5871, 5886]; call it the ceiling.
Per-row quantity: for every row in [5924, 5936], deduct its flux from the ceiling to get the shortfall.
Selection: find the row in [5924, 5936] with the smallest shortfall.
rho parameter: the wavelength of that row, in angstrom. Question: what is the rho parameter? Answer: 5925.94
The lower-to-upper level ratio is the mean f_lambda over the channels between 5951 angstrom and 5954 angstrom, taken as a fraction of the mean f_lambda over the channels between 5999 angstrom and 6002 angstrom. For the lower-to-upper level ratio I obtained 1.16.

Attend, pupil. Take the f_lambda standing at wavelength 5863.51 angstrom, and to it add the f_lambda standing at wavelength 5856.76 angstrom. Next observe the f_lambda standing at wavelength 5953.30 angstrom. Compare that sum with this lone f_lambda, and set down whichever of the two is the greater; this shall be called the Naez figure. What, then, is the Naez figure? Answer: 173.5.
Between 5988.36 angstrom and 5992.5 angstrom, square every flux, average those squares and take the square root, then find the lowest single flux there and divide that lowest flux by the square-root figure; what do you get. 0.998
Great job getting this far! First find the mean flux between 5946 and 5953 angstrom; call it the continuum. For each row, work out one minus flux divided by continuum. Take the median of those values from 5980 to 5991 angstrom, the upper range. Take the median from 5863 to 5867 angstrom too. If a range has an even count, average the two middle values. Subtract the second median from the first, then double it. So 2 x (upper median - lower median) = 0.18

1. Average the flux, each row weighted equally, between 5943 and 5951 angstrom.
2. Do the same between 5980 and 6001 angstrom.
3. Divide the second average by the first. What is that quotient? 0.95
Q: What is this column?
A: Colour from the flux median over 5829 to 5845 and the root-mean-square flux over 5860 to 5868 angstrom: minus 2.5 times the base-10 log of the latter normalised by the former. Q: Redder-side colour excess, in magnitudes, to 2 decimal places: -0.01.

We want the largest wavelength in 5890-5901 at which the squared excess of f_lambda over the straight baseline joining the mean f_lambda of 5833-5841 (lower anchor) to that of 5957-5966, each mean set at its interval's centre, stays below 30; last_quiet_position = 5897.36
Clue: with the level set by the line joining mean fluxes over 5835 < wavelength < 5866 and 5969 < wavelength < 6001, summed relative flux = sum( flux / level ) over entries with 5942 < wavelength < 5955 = 10.1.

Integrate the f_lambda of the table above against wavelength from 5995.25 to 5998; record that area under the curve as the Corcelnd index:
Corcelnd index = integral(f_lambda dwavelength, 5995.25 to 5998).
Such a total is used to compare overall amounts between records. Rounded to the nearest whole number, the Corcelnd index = 217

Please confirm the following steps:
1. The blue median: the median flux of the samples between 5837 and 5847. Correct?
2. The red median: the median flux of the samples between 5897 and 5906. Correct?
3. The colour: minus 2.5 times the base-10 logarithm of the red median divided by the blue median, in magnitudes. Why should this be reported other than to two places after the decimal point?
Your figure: 0.11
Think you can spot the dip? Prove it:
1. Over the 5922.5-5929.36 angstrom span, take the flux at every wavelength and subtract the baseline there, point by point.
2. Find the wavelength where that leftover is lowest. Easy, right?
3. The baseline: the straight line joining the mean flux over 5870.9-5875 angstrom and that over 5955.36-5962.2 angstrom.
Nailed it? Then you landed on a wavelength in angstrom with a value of 5923.22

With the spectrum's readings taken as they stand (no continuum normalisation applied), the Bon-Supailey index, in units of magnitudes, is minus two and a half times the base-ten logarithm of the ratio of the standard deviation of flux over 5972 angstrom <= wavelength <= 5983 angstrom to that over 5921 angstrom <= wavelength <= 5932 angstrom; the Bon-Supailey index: -0.23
